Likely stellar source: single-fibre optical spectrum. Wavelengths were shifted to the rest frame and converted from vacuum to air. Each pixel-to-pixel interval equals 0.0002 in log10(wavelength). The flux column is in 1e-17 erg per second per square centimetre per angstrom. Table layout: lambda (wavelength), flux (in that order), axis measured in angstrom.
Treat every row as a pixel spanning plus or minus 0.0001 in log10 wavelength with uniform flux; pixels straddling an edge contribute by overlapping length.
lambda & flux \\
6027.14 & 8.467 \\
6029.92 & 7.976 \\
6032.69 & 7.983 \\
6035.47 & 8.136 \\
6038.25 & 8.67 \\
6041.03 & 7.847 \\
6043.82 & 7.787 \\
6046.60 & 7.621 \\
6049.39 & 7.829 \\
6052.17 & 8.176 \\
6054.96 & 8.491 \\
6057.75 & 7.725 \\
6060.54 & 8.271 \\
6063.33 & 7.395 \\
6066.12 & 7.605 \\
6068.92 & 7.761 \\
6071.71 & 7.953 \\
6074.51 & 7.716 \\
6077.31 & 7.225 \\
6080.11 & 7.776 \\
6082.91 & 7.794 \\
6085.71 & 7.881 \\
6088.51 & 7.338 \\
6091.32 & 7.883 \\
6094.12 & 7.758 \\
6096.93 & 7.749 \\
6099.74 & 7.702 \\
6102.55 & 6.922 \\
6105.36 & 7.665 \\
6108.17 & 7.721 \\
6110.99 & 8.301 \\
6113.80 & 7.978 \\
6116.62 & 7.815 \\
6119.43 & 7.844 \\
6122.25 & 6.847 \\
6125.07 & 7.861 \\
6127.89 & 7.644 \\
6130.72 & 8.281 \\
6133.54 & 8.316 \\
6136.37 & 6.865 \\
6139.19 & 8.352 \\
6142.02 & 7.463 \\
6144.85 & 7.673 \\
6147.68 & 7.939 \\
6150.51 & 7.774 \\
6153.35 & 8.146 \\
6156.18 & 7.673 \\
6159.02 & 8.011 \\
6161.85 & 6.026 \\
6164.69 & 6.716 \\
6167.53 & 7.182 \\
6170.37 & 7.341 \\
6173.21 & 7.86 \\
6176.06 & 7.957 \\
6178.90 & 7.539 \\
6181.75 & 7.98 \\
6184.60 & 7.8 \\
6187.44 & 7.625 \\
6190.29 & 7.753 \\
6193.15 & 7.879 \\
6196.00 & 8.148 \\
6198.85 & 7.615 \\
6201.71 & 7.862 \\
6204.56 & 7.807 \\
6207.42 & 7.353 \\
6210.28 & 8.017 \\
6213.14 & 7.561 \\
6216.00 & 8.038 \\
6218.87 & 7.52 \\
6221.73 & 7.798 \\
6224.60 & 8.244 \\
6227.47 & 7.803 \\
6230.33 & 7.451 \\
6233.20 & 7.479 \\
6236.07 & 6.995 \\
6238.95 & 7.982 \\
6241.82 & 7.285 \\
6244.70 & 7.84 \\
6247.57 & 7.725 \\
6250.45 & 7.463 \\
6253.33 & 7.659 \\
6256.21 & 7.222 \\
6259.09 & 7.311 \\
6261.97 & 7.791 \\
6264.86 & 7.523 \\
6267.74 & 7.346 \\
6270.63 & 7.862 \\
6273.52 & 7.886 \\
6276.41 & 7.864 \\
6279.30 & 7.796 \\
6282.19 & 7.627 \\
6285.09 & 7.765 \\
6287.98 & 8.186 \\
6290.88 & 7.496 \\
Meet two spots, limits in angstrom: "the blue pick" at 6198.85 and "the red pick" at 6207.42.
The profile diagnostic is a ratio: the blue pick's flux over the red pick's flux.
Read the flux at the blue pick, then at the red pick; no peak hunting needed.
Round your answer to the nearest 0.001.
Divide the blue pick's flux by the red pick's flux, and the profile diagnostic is 1.036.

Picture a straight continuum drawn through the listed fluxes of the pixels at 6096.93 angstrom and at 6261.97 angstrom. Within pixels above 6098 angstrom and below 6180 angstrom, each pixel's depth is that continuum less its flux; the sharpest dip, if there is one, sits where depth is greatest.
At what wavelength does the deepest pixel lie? 6161.85 angstrom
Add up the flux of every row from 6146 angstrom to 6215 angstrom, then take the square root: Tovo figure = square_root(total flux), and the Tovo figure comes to 13.5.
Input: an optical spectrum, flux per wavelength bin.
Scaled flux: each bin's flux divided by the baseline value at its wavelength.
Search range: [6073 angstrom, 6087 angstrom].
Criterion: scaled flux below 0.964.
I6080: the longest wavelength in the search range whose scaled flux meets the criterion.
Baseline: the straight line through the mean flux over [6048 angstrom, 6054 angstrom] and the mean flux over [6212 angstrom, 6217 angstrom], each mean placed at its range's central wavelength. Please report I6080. 6077.31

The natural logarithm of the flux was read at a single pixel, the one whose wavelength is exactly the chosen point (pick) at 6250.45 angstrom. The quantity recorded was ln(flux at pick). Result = 2.01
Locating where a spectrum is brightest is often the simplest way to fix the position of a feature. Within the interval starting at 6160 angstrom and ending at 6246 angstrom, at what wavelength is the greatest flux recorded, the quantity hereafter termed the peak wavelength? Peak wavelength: 6224.60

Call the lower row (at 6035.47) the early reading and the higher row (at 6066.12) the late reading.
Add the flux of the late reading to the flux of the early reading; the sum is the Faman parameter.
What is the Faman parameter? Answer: 15.7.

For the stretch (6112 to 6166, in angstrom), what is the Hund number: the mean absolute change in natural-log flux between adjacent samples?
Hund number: 0.085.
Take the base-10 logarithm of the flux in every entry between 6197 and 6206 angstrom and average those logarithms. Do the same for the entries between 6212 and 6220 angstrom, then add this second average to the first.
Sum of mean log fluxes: 1.78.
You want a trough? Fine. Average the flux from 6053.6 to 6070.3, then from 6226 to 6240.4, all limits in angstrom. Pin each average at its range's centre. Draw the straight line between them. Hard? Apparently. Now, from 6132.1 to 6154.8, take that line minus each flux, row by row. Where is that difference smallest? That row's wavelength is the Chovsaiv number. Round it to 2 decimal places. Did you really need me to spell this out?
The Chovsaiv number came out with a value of 6139.19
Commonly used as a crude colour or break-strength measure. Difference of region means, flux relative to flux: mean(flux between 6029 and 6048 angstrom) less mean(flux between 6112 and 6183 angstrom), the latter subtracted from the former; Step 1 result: 0.36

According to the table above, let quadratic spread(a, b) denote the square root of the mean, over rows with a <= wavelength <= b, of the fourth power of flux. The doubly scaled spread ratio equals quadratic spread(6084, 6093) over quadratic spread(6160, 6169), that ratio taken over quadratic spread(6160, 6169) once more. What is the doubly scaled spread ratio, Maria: 0.0297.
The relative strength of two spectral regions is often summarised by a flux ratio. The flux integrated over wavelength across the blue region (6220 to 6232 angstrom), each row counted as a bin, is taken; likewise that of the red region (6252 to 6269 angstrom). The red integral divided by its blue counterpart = 1.4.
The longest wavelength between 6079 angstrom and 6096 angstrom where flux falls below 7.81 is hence 6094.12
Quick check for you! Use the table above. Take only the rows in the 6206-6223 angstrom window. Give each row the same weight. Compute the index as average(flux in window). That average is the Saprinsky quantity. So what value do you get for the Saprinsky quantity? 7.71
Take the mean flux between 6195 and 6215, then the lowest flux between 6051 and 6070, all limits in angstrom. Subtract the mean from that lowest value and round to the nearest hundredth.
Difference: -0.37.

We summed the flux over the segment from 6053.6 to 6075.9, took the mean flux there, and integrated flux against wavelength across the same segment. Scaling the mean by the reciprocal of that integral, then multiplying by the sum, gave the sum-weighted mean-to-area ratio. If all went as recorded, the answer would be 2.82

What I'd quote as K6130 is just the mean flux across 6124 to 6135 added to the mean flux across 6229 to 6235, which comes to 15.5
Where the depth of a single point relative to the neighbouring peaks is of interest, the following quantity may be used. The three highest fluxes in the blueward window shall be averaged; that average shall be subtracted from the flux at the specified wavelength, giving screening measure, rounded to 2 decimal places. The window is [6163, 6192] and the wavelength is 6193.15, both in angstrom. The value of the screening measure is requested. -0.05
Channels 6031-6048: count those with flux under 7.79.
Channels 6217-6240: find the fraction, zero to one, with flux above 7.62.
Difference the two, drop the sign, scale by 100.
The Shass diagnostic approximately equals 150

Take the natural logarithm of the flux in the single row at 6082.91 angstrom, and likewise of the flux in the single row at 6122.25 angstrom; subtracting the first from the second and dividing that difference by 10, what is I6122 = -0.013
